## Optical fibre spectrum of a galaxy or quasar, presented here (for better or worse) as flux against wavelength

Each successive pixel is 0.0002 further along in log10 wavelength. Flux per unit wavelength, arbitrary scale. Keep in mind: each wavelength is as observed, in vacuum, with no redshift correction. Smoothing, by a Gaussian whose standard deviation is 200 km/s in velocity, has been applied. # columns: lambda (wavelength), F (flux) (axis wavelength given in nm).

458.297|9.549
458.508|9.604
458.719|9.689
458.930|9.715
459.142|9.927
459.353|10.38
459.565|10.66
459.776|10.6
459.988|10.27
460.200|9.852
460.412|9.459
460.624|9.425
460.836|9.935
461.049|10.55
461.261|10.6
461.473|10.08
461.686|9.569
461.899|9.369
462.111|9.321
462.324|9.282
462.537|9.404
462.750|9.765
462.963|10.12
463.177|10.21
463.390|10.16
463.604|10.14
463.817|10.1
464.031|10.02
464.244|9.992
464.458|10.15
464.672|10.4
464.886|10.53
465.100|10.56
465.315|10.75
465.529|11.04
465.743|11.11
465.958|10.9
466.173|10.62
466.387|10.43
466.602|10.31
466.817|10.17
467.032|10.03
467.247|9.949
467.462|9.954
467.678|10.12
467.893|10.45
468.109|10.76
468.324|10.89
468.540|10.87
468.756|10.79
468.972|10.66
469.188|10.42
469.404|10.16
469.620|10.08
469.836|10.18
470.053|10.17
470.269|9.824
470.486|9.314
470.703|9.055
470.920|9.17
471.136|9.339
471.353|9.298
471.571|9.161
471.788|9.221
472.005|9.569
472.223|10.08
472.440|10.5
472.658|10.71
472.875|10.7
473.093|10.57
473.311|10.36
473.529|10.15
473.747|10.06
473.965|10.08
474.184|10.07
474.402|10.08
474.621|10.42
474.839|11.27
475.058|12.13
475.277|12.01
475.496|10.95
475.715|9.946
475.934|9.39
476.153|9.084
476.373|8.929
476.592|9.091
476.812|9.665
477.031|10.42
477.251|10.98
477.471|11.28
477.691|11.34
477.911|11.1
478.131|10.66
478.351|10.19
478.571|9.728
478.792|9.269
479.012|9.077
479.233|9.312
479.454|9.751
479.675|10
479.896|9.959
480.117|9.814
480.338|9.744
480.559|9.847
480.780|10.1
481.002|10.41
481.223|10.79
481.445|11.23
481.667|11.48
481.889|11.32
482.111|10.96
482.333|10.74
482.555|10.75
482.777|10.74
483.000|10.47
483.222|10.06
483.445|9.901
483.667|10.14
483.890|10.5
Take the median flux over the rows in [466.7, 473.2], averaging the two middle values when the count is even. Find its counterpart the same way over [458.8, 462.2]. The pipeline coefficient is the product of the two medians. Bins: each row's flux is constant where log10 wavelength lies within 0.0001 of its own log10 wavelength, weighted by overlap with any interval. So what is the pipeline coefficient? 101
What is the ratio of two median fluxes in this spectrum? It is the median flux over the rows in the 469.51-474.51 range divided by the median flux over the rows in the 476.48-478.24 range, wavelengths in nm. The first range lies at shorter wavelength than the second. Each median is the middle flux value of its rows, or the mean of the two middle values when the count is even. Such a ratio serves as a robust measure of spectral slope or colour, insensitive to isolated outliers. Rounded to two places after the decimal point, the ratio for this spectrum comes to 0.93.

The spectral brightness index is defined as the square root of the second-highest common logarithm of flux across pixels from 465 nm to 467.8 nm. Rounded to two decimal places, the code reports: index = 1.02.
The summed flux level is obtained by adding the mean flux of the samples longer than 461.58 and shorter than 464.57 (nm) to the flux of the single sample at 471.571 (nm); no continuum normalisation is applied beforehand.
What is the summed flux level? 19.0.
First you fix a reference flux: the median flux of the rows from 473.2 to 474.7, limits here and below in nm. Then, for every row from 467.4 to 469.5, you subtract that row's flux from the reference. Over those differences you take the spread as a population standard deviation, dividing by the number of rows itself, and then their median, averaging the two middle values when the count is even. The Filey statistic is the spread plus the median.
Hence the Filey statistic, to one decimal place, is -0.2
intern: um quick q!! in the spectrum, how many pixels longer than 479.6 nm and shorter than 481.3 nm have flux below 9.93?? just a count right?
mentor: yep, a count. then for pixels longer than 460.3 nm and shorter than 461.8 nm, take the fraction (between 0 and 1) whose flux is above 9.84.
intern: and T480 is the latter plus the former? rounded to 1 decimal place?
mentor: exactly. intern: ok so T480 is 3.6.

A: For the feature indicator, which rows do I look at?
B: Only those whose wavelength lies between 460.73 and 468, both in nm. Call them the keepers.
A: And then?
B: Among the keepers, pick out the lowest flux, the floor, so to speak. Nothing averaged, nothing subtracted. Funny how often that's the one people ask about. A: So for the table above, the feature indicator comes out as 9.282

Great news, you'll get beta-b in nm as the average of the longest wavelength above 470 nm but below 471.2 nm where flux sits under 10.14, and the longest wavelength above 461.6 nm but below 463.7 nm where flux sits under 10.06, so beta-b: 466.94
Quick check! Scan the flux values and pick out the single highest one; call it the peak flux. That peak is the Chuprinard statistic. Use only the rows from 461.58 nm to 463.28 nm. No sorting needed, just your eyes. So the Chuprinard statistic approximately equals 10.21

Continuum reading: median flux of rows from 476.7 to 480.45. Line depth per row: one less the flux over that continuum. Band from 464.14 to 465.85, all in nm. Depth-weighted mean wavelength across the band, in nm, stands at 465.29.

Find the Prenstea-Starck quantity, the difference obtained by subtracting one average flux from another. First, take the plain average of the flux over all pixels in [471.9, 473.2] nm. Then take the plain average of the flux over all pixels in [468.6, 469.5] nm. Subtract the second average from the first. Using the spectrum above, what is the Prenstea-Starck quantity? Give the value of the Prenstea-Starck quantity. -0.2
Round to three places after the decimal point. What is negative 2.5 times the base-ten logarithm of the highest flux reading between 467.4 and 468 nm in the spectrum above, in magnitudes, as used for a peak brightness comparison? -2.548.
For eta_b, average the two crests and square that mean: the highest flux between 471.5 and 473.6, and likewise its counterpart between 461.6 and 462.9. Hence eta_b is 105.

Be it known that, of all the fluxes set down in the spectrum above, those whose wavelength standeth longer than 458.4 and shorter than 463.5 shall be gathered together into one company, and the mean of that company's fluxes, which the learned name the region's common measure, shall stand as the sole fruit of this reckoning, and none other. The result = 9.9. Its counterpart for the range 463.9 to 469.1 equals 10.5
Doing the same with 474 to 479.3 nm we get 10.3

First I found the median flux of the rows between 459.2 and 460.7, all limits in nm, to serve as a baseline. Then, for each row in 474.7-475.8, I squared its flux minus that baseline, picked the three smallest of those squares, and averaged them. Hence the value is 0.52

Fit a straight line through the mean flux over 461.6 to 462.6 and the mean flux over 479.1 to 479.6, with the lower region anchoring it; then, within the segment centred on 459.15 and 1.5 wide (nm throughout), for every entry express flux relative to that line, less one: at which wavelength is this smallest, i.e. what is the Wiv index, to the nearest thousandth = 458.508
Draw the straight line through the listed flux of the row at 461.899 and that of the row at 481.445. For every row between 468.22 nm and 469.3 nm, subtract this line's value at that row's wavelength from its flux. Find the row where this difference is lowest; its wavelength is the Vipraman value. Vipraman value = 469.188 nm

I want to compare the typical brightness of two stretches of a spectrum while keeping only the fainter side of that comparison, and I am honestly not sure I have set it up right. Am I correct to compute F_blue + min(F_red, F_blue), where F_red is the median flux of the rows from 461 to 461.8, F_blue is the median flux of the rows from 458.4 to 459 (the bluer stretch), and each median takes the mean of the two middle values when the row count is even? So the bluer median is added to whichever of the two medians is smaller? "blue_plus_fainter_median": 19.4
